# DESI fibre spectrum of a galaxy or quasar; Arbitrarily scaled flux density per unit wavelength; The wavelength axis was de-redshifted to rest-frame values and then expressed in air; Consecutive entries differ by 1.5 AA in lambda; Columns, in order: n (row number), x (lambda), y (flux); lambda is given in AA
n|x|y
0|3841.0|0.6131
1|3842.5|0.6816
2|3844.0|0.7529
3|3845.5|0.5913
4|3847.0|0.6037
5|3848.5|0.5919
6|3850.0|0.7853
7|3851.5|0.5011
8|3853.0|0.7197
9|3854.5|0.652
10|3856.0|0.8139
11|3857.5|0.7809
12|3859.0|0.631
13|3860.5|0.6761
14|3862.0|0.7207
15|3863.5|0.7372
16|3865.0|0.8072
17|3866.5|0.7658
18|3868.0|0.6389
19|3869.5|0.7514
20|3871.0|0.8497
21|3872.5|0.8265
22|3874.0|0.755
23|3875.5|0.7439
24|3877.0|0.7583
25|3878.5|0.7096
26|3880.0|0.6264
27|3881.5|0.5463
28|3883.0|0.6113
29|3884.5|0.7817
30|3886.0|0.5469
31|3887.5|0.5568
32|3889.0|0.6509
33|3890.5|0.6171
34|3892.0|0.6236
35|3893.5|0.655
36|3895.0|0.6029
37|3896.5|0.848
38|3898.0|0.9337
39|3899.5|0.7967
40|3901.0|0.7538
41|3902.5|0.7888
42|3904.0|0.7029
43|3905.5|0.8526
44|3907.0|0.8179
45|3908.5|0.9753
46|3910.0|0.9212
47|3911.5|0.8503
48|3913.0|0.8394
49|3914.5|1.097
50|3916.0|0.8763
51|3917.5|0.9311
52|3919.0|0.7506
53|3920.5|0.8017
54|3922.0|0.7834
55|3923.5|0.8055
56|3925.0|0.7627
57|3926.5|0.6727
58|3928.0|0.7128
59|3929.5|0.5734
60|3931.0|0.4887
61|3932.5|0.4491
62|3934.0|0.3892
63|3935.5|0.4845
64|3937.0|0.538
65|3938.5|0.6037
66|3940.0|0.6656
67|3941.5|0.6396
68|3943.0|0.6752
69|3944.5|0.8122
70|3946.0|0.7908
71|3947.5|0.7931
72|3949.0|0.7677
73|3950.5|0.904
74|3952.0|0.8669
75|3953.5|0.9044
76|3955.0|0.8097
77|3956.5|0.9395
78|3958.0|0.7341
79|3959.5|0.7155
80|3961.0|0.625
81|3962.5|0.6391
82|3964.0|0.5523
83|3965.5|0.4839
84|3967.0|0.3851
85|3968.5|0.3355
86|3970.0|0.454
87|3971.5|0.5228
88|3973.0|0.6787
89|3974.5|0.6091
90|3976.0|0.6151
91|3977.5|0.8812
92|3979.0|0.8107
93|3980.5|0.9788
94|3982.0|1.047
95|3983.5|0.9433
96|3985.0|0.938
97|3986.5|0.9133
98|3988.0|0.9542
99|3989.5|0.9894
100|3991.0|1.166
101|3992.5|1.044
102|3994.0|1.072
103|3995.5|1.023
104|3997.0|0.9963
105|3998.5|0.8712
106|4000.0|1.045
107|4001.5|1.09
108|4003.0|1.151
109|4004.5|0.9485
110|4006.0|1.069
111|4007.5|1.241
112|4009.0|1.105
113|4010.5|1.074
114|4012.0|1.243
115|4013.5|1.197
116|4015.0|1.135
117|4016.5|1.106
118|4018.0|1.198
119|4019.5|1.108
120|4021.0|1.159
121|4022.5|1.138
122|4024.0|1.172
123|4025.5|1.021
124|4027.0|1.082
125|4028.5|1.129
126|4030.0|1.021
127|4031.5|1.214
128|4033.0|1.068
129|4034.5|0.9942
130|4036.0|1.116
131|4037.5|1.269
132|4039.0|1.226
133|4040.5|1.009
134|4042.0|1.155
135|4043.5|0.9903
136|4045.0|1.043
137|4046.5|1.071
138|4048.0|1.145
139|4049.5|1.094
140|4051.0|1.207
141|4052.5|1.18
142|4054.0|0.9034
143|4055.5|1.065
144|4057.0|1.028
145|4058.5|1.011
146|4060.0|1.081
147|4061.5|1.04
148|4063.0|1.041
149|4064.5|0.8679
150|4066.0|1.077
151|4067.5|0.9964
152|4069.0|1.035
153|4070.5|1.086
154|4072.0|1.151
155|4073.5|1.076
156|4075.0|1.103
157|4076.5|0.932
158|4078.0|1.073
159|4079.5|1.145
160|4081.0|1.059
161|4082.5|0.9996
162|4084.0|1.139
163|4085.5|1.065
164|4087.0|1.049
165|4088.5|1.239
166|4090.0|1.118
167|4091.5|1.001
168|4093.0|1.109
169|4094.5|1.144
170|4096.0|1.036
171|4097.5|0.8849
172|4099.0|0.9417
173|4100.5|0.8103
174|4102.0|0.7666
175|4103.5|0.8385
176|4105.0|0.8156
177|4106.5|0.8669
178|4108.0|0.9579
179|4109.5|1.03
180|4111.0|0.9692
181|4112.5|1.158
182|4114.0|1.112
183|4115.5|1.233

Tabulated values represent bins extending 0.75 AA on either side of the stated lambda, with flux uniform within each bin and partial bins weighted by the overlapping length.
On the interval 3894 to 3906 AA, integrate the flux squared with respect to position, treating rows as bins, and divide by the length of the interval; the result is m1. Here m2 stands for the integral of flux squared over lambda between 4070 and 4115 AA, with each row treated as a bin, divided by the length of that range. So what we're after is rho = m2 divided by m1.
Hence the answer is 1.7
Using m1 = 0.62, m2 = 1.06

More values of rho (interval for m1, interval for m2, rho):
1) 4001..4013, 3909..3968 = 0.4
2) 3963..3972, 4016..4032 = 5.8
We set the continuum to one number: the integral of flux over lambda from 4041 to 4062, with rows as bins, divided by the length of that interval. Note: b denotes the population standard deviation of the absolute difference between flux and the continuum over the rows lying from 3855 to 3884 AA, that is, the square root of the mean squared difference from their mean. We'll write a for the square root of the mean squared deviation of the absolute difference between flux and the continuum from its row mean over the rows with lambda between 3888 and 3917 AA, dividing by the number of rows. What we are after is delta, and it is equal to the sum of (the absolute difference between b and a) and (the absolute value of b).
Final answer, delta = 0.13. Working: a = 0.125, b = 0.08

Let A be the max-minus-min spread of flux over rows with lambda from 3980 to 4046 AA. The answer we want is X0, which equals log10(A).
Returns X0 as -0.40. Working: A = 0.40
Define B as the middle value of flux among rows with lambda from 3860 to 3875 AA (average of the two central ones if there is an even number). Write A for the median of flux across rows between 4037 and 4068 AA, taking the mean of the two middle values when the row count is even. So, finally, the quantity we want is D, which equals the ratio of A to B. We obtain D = 1.41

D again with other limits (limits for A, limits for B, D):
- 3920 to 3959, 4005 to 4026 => 0.66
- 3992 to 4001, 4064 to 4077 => 0.96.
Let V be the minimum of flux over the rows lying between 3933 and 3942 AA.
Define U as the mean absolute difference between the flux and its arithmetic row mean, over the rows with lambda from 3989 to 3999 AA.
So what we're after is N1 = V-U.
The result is 0.3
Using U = 0.06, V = 0.3892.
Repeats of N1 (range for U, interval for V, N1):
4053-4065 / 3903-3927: 0.6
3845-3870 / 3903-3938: 0.3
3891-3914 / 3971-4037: 0.4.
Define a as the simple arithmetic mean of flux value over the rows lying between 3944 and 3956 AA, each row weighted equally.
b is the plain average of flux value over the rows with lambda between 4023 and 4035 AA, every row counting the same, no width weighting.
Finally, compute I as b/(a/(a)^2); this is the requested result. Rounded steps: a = 0.83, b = 1.1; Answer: 0.9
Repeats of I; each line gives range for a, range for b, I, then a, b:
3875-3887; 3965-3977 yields 0.3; 0.67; 0.5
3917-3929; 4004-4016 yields 0.9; 0.78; 1.1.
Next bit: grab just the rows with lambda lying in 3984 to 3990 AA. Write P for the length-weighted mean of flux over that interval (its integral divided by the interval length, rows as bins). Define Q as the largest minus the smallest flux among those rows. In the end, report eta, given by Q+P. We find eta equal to 1.02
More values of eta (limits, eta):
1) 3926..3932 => 0.83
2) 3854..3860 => 0.90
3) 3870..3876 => 0.90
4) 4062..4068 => 1.21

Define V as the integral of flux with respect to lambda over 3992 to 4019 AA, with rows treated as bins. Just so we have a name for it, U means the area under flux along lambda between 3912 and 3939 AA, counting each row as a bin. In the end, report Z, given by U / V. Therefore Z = 0.6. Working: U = 19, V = 29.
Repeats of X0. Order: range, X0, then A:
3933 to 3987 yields -0.15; 0.71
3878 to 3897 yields -0.52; 0.30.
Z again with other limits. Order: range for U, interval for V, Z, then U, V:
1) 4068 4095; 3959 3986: 1.6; 29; 18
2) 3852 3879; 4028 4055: 0.7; 20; 30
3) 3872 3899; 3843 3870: 1.0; 19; 19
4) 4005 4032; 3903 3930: 1.4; 31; 22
